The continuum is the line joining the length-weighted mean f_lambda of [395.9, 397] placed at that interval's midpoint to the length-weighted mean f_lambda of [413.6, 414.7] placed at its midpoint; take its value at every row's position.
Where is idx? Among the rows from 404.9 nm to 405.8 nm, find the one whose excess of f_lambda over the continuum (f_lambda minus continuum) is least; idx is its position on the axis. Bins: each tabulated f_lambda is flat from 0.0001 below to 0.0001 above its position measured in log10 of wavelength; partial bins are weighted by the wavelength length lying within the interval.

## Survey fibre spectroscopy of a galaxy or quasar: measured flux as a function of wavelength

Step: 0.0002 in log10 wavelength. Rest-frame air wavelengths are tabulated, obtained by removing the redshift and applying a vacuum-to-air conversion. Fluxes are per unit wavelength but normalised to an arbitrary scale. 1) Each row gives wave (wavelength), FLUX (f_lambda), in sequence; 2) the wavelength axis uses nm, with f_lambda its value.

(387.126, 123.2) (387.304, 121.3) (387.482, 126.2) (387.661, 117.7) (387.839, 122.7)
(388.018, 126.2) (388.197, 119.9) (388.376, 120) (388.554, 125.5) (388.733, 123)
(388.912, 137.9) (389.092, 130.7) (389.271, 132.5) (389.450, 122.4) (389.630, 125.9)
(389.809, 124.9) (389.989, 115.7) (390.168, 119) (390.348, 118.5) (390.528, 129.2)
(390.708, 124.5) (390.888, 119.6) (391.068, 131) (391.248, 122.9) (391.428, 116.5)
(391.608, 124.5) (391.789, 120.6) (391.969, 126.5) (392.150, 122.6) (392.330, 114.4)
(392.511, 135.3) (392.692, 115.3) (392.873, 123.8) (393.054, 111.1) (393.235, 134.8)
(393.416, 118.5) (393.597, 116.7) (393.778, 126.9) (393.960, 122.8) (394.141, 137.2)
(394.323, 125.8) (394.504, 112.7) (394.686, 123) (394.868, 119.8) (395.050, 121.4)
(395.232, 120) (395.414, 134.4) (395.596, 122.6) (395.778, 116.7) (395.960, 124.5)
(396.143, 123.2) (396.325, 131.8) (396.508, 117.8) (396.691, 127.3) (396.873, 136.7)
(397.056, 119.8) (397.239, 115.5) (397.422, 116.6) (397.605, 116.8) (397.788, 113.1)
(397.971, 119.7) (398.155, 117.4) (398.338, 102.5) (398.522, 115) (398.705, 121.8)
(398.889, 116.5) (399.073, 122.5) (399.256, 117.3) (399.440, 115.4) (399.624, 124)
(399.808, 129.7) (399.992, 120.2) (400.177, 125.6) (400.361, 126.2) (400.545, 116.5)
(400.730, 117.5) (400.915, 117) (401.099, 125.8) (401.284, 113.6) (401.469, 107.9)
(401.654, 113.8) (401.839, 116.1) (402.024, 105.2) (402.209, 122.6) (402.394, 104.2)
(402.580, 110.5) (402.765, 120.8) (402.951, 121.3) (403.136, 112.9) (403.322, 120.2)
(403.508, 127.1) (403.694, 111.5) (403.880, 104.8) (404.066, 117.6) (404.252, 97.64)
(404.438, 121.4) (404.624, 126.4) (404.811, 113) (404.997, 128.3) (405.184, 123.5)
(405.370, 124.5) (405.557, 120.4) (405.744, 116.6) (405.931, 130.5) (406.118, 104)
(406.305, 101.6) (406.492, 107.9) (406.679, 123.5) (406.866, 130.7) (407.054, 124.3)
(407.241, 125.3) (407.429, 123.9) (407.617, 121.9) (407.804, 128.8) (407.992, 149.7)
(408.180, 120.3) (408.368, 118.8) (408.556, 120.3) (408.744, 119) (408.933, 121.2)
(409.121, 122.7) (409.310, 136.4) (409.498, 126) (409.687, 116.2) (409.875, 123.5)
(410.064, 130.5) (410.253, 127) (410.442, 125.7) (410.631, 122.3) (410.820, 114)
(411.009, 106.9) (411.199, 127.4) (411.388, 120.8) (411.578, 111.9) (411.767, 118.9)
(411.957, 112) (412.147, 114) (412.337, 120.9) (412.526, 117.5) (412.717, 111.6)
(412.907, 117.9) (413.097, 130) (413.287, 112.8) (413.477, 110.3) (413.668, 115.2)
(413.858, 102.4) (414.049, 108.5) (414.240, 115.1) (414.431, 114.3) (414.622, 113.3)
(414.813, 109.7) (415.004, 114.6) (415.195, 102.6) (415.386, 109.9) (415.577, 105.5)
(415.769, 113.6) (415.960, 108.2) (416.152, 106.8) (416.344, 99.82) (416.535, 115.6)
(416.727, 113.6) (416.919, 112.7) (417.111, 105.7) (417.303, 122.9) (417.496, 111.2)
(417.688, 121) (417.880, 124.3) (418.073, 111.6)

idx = 405.744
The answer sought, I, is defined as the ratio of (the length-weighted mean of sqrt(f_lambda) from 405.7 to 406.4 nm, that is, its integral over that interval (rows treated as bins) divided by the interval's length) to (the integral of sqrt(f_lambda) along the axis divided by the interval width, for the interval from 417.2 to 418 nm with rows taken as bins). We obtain 0.97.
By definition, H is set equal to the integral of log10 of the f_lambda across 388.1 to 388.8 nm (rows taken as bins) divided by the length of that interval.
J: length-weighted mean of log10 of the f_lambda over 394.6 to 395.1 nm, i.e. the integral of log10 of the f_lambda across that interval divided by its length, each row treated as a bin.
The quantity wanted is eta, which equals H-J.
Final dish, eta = 0.005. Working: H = 2.09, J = 2.08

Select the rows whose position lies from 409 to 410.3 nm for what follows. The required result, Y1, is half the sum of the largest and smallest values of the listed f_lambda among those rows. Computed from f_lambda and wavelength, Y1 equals 126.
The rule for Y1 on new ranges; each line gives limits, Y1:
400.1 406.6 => 114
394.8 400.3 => 120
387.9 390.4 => 127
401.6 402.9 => 113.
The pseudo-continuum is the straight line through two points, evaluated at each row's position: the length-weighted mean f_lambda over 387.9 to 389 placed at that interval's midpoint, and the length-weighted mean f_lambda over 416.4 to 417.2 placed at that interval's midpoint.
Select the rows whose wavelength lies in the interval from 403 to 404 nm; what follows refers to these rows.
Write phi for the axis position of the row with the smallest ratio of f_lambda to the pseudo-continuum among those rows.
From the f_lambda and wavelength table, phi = 403.880 nm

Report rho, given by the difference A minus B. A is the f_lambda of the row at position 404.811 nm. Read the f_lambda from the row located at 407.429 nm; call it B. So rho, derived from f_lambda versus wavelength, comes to -11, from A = 113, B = 123.9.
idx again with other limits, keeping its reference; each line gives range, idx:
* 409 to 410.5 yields 409.687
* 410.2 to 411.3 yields 411.009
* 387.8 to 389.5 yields 388.197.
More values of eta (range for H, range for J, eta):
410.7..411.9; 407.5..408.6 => -0.037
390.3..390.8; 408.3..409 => 0.016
